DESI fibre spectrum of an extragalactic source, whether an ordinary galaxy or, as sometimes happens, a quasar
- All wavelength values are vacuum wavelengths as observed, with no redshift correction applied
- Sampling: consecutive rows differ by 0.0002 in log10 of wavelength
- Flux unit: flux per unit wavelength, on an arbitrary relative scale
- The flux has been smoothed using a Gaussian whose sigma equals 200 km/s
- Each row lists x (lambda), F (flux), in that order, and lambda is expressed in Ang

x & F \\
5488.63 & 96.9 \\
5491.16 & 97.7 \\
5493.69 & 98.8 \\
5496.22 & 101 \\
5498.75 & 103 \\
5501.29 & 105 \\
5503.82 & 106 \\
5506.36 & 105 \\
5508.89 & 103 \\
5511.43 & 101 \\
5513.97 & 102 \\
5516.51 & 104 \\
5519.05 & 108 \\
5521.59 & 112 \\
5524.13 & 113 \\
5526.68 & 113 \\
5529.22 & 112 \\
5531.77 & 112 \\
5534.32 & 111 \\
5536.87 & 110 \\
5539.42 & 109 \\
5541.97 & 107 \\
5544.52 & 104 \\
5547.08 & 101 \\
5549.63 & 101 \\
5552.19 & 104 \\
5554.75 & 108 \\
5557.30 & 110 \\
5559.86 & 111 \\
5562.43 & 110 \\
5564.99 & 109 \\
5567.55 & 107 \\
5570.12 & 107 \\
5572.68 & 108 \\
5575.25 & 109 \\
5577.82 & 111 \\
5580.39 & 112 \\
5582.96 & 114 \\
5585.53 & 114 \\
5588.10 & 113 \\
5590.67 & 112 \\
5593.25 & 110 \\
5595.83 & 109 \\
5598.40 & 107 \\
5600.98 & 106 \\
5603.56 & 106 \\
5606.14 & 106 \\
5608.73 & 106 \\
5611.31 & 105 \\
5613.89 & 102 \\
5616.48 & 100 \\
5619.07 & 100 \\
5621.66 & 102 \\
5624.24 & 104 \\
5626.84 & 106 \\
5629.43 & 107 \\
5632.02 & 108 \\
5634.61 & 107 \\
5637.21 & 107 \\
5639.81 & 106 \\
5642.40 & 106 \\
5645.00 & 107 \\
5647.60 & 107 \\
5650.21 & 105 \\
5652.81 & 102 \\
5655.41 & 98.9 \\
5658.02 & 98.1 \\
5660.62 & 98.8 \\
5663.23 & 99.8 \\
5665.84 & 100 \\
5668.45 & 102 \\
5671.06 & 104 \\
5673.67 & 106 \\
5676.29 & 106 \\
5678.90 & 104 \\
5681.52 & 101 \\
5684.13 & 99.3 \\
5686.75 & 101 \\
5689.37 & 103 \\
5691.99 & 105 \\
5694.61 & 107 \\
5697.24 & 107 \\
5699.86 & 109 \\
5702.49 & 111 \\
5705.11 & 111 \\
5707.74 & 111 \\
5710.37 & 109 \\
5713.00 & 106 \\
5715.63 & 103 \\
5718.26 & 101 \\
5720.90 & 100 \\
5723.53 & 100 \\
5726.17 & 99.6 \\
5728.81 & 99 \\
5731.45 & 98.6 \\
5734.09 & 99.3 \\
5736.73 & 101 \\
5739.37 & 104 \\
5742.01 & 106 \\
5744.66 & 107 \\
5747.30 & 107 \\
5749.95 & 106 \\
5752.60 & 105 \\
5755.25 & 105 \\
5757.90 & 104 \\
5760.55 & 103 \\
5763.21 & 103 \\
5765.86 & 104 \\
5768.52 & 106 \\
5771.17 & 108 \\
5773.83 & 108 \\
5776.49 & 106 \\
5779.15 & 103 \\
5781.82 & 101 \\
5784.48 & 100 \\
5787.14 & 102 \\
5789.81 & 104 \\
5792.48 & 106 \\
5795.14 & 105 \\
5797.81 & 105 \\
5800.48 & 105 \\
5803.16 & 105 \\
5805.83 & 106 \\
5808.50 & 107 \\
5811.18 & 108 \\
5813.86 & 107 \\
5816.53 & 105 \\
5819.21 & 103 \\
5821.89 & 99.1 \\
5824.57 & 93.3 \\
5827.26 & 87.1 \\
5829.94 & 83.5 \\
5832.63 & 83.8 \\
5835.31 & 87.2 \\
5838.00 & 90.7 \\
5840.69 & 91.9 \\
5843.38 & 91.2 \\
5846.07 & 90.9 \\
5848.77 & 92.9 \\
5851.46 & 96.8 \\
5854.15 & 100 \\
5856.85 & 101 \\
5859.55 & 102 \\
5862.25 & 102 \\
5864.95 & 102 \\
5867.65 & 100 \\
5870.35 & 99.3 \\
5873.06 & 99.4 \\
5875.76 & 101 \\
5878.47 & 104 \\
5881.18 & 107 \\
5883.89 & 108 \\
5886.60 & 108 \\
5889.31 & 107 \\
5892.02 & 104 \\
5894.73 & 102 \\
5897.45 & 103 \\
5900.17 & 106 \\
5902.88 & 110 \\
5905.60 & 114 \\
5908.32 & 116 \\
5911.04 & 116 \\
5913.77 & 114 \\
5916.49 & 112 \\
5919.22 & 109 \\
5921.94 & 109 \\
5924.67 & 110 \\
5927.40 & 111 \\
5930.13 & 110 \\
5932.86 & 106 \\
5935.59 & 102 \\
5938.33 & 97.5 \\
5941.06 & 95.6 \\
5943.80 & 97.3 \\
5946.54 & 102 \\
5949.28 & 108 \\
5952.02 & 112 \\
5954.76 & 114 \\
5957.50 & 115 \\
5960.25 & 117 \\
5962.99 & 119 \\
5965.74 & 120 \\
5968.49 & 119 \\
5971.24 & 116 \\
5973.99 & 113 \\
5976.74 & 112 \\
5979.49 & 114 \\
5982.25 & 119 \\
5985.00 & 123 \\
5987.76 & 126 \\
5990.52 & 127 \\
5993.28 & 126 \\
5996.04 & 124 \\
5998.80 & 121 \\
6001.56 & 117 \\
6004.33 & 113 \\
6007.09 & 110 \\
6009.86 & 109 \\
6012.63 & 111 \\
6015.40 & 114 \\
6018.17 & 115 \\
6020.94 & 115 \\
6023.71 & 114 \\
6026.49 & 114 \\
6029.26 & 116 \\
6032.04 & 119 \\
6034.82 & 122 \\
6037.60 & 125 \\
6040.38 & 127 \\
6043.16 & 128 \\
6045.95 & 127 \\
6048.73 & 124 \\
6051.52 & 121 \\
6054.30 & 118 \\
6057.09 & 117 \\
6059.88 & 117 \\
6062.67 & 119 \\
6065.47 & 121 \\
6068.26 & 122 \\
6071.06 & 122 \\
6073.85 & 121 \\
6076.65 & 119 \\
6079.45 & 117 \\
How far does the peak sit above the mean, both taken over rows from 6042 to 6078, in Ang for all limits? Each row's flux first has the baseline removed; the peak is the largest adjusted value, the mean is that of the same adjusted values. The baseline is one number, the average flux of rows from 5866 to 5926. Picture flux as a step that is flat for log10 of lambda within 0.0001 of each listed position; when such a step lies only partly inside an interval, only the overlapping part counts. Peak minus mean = 6.8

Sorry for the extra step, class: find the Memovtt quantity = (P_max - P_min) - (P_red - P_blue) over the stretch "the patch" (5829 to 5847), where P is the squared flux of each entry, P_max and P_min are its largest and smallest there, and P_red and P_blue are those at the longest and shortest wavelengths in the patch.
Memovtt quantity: 183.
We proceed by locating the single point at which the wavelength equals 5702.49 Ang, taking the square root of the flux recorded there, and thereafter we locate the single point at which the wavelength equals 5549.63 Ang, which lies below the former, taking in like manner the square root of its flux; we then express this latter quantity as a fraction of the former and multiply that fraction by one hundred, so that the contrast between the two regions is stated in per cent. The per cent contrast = 95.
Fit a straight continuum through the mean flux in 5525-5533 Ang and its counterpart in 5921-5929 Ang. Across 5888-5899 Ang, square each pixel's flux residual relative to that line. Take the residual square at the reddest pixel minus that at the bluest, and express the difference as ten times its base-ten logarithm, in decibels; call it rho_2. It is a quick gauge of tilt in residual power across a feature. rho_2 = 16.1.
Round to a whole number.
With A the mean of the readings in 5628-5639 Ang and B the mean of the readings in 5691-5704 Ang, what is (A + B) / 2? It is 108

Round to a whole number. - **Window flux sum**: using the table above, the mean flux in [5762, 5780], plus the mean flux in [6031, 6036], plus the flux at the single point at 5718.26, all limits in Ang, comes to 327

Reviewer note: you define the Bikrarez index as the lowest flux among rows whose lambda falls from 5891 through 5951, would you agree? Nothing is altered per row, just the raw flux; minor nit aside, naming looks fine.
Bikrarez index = 95.6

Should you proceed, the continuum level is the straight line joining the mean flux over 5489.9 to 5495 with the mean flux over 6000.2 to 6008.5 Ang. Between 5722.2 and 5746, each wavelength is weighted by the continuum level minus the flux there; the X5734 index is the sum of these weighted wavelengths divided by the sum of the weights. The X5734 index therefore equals 5729.8 Ang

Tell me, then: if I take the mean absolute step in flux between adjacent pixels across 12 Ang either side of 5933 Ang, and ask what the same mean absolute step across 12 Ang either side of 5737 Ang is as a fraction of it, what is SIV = 0.49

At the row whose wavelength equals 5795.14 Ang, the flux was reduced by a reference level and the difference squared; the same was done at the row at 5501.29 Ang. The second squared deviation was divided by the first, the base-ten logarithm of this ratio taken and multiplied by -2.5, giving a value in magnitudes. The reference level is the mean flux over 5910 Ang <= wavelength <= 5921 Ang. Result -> 0.0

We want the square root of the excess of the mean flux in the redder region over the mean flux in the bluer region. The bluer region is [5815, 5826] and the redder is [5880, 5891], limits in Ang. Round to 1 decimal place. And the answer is 2.7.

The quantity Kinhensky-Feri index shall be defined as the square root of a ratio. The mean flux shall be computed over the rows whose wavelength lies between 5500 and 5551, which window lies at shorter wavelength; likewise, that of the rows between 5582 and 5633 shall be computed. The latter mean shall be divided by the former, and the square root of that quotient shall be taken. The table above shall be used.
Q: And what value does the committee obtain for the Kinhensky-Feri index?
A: 1.00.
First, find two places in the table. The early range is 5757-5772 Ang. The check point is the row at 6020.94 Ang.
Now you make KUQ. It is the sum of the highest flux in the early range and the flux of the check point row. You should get 223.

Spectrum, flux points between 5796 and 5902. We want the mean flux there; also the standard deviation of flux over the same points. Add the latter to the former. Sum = 107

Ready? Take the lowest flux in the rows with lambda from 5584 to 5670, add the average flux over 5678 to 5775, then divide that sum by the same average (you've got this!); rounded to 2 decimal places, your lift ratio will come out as 1.94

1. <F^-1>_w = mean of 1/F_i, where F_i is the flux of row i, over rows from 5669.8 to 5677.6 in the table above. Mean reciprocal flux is 0.0095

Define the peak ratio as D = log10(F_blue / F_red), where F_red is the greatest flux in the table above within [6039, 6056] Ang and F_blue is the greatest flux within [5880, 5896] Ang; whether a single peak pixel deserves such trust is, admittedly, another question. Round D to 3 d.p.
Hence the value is -0.074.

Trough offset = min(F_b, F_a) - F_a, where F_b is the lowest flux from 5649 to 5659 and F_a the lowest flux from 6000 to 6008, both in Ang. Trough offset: -12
